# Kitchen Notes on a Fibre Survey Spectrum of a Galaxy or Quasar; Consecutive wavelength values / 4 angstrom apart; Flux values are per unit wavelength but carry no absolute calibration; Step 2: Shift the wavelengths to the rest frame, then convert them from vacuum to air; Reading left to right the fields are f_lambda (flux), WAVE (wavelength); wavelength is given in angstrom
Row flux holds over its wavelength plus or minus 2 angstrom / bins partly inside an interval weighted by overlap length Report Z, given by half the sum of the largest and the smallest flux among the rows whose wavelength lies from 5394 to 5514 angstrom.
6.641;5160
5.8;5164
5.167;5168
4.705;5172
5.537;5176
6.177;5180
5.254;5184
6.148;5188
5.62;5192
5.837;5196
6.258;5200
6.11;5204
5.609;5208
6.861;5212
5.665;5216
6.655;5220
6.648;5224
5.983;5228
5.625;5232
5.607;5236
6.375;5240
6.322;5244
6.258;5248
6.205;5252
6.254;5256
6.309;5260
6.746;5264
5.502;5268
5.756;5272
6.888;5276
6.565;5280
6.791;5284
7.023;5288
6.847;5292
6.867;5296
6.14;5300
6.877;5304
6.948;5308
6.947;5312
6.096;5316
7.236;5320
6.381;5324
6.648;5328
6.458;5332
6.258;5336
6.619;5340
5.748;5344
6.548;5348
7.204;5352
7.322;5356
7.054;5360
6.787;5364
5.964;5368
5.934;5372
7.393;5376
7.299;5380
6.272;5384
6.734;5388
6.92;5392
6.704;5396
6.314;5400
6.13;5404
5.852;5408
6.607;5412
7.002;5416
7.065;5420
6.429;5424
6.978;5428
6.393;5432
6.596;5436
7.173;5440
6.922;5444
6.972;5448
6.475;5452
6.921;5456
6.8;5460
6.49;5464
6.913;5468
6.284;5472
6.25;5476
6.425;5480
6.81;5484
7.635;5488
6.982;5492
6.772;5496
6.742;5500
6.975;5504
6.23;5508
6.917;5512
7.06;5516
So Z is 6.74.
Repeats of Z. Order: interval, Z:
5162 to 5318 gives 5.86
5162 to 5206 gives 5.48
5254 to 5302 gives 6.26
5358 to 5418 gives 6.62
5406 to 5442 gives 6.51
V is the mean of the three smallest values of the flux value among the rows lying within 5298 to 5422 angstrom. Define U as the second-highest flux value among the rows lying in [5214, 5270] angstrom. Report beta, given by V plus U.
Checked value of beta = 12.5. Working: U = 6.655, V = 5.84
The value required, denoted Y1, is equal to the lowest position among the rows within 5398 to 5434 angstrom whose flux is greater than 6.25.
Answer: 5400 angstrom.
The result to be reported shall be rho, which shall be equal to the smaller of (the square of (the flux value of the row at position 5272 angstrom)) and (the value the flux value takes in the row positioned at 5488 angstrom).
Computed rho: 7.6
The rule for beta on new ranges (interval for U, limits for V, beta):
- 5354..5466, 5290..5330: 13.5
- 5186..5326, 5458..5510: 13.3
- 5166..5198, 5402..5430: 12.3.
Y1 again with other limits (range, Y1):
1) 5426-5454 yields 5428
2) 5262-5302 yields 5264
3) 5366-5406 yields 5376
